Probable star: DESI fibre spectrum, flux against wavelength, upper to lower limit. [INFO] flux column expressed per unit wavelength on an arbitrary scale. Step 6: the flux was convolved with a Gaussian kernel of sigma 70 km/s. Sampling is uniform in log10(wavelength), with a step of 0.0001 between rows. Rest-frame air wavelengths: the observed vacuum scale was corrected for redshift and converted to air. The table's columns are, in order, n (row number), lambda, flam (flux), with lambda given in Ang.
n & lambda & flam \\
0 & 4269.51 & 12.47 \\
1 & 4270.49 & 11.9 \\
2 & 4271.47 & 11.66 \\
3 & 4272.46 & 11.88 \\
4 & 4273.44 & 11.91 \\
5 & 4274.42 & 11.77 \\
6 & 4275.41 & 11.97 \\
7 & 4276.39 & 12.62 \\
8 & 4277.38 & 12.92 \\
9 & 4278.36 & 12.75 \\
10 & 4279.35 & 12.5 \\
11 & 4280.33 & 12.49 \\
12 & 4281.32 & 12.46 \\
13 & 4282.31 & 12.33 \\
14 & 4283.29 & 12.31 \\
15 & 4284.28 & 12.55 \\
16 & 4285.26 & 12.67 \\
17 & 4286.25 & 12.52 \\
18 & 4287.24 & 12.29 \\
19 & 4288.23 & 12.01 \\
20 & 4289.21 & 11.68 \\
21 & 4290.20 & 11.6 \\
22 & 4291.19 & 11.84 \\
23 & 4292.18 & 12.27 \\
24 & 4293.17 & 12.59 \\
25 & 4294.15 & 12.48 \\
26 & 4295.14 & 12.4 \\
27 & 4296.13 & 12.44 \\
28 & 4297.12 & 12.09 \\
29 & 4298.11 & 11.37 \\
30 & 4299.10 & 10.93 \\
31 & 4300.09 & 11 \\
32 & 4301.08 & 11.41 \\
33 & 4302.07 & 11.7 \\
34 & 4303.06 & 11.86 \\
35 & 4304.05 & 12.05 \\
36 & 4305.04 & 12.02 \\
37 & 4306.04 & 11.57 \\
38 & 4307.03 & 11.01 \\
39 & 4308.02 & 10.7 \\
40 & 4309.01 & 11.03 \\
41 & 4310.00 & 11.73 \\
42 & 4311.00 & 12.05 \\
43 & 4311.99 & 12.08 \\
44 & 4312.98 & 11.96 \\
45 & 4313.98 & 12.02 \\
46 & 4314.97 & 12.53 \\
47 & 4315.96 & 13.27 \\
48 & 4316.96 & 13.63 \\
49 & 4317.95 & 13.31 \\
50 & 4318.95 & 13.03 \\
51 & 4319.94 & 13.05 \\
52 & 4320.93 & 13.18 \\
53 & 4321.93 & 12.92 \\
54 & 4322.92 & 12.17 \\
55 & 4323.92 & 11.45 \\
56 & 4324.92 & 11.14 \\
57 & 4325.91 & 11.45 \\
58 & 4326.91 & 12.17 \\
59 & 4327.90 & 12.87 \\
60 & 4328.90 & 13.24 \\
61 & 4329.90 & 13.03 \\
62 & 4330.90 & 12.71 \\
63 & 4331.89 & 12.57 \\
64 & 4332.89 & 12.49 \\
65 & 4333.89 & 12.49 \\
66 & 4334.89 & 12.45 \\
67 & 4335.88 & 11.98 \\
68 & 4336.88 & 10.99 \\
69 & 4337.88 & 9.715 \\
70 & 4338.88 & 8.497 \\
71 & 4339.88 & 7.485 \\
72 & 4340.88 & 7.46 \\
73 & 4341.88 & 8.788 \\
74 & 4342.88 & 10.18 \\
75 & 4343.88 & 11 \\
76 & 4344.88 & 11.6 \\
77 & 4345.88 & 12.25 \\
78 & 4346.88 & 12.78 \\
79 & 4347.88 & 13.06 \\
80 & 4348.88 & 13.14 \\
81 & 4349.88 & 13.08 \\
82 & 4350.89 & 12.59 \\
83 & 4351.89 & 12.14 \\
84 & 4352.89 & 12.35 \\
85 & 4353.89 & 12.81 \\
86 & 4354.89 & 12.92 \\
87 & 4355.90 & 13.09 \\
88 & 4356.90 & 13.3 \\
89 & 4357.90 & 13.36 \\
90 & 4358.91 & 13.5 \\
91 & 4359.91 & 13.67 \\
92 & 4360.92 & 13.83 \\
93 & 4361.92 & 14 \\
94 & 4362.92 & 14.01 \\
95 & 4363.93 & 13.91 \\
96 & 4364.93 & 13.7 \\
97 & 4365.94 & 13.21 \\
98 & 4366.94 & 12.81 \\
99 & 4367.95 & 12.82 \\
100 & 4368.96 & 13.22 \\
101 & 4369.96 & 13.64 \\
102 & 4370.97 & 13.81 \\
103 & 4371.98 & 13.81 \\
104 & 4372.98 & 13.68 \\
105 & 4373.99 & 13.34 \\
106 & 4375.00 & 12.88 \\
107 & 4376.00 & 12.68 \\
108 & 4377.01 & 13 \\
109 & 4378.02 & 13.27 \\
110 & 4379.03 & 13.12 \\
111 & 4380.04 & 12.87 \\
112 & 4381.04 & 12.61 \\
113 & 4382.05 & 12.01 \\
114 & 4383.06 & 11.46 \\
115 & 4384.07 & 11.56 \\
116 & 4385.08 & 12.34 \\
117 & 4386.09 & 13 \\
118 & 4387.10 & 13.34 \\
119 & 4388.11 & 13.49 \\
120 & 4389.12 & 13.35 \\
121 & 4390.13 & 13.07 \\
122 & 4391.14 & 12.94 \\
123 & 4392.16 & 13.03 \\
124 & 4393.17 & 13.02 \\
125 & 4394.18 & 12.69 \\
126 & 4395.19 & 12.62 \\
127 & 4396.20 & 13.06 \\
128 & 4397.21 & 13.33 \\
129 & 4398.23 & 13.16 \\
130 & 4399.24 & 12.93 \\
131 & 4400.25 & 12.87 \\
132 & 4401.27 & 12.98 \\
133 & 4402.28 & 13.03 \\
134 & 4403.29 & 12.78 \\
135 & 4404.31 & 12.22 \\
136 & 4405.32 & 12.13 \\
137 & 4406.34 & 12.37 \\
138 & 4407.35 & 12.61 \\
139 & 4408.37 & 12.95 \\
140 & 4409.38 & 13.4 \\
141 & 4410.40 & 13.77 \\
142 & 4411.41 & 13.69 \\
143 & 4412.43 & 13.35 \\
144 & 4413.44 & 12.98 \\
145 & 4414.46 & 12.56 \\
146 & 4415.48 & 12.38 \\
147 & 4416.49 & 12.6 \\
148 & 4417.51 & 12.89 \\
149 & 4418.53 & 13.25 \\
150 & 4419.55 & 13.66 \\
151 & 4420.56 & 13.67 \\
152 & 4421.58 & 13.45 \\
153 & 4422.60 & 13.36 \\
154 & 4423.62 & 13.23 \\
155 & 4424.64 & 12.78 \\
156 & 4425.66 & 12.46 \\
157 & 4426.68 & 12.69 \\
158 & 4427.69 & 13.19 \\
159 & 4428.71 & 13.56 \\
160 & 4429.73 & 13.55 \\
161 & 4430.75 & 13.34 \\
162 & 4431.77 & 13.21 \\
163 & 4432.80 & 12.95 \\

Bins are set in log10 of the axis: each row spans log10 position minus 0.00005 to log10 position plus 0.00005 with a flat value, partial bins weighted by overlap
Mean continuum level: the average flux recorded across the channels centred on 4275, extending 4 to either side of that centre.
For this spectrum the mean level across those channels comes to 12.2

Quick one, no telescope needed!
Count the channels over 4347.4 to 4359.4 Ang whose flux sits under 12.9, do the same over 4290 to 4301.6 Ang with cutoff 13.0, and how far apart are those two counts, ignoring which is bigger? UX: 8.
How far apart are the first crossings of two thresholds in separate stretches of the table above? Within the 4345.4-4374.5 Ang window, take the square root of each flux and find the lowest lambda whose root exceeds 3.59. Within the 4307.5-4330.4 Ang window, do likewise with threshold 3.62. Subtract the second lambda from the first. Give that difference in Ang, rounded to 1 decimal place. 31.9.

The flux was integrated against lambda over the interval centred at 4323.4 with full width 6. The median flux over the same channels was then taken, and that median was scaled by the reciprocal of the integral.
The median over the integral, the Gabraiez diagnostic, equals 0.16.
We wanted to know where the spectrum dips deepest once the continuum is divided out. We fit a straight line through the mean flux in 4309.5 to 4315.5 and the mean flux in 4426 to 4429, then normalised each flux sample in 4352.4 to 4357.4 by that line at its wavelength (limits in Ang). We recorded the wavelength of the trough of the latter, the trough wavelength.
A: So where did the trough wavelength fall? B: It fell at 4352.89 Ang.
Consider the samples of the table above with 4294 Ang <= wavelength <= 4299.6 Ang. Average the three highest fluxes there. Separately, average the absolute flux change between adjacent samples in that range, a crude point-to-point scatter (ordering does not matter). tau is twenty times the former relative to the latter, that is 763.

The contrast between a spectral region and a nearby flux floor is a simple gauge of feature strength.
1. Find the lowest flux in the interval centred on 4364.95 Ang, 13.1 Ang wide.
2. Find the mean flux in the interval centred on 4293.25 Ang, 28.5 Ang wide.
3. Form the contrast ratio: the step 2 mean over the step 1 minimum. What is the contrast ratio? 0.94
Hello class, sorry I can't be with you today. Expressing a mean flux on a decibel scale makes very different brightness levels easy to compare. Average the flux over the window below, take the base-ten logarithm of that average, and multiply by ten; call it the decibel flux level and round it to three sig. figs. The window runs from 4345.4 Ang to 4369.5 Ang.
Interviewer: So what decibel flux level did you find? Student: 11.2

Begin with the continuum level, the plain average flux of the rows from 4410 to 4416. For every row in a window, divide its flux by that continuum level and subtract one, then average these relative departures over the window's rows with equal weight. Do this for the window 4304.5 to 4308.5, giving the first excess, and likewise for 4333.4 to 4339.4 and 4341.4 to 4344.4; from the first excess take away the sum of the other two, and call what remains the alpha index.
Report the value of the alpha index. 0.26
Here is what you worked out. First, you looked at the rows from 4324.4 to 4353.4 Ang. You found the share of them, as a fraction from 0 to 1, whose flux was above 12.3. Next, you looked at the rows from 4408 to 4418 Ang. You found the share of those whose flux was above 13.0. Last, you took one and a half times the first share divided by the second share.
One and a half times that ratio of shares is 1.8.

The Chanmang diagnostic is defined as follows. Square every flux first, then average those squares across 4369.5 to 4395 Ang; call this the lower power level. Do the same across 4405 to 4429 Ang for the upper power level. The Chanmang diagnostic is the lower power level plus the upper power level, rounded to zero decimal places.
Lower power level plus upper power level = 339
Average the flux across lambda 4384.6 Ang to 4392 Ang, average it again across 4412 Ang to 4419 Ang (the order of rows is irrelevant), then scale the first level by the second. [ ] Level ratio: 1.02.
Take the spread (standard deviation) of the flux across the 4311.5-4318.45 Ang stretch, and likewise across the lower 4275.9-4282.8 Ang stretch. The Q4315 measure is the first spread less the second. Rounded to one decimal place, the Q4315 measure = 0.5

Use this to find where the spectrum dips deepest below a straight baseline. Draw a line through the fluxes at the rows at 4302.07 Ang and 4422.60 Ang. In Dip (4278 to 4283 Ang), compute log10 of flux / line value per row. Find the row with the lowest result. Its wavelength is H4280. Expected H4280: 4282.31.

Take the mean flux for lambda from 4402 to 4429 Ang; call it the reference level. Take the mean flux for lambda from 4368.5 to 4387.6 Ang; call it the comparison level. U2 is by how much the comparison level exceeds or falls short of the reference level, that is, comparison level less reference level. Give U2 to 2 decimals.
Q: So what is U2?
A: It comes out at -0.07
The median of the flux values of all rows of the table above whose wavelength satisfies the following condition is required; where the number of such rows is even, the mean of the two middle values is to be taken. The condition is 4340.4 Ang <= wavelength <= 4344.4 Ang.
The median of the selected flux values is 9.5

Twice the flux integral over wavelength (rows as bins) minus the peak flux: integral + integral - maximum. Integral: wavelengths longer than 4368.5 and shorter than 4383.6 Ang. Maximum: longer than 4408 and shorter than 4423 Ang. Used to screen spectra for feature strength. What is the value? 380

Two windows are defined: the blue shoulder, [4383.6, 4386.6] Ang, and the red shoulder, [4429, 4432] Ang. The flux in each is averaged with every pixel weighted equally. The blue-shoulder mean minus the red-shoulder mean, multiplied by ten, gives -11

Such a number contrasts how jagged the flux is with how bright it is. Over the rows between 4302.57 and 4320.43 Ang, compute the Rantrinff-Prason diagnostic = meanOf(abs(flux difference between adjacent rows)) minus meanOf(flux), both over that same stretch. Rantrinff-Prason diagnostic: -11.8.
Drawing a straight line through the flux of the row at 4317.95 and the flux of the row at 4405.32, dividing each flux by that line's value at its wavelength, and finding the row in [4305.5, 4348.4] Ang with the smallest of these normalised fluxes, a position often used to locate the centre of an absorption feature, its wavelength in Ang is 4340.88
